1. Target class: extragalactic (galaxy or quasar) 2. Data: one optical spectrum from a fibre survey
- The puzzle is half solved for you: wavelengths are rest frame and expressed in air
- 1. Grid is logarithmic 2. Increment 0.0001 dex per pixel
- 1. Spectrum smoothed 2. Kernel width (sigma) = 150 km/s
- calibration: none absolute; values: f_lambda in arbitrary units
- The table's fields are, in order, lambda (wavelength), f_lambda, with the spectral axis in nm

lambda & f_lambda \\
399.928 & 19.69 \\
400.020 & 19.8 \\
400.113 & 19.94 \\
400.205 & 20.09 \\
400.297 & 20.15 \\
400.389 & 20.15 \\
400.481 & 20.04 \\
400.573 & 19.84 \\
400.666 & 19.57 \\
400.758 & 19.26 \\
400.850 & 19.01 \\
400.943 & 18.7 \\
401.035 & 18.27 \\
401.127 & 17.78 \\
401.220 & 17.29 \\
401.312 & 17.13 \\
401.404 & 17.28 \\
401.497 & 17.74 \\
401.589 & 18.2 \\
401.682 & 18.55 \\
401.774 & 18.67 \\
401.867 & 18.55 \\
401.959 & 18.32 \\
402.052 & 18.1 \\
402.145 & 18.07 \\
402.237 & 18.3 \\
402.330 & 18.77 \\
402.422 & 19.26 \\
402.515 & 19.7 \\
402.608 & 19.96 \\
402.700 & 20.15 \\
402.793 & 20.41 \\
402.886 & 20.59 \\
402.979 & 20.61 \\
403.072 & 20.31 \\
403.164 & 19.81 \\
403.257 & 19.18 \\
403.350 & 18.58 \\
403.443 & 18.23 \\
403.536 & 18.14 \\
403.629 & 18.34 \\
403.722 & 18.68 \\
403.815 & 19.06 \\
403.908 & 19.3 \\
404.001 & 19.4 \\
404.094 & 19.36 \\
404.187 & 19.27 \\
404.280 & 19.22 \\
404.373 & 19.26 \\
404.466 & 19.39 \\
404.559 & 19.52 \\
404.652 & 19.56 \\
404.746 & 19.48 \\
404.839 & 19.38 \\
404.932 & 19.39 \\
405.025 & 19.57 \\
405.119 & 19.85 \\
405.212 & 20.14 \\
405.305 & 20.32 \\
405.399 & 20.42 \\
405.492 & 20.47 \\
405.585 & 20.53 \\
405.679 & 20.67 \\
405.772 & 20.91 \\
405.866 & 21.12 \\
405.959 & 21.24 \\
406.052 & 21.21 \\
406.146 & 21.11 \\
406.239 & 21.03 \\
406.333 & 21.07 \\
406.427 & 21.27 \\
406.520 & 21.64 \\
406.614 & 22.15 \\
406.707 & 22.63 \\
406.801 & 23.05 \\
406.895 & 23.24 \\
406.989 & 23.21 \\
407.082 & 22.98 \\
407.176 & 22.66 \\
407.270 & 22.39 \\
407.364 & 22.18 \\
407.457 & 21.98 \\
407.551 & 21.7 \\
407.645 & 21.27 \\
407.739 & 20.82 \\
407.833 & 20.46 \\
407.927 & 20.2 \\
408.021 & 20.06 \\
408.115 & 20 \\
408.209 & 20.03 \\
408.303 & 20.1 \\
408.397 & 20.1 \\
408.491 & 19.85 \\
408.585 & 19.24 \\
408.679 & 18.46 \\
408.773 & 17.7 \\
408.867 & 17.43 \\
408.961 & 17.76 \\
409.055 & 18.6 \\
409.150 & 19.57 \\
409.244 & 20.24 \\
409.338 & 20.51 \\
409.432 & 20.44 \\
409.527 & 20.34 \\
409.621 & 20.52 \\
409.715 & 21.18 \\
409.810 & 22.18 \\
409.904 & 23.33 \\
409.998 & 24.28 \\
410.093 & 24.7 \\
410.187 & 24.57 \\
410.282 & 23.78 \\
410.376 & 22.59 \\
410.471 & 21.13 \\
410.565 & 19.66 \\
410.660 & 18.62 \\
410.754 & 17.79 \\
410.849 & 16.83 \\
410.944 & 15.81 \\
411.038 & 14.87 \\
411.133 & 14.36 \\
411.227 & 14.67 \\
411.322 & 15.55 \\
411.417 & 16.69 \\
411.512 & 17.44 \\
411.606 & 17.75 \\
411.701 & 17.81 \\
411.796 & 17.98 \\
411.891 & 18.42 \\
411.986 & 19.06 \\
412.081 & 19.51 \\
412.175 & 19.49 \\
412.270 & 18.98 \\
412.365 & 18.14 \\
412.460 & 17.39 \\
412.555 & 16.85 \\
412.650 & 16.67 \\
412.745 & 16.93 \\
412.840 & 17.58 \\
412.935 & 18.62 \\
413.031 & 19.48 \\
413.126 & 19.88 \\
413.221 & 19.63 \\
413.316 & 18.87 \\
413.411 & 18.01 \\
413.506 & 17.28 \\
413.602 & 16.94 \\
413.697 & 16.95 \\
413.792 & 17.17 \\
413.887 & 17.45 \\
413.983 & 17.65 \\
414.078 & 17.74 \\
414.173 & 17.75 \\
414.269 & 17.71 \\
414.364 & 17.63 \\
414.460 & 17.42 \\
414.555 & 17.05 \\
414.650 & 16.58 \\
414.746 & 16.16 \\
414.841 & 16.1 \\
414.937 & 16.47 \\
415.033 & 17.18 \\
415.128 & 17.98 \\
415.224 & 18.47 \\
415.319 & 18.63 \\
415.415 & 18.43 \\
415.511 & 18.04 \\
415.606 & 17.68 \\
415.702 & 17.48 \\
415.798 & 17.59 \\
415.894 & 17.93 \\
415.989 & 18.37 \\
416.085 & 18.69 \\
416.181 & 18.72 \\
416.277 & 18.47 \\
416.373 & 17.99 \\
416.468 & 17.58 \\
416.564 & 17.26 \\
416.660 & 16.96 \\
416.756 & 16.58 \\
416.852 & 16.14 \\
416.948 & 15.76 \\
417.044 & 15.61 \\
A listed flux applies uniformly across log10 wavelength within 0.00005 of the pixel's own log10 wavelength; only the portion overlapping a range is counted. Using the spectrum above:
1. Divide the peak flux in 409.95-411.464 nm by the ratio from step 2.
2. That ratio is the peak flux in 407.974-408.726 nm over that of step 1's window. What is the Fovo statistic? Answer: 30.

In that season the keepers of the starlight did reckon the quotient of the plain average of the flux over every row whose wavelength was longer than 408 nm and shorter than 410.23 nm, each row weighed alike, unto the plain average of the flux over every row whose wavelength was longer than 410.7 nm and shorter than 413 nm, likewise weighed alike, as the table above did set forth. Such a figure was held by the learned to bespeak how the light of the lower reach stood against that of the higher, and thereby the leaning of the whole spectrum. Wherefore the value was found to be 1.18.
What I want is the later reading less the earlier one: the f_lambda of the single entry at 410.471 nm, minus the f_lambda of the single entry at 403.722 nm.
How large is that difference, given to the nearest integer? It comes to 2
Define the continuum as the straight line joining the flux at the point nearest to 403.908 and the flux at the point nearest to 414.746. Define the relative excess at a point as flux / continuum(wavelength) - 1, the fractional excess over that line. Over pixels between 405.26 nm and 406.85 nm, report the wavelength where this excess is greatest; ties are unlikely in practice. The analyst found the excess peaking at 406.801 nm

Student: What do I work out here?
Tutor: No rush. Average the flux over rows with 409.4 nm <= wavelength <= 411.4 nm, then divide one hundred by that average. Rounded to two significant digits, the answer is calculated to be 5.0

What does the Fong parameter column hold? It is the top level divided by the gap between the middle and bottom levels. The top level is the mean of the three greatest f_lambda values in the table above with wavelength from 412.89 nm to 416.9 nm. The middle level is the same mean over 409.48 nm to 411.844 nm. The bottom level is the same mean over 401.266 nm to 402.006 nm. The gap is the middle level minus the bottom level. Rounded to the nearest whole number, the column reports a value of 3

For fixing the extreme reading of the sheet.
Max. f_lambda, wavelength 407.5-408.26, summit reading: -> 21.7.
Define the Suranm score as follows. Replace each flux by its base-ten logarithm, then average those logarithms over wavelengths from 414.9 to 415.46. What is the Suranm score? 1.25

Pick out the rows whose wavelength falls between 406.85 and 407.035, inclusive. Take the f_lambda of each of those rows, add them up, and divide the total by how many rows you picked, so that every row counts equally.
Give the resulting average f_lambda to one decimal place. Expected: 23.2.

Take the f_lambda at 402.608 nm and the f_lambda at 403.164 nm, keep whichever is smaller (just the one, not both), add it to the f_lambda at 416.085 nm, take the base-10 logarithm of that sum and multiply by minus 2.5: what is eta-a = -3.96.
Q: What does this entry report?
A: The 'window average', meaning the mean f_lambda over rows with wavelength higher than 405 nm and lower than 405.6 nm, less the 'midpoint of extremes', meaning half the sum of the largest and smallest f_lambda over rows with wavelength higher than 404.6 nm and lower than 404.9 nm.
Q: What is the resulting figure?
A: 1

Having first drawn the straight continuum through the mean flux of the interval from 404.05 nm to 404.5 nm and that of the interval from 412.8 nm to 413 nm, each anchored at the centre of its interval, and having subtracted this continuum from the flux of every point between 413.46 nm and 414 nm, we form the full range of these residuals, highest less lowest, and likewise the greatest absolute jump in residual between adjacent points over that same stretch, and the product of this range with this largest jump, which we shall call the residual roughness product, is 0.25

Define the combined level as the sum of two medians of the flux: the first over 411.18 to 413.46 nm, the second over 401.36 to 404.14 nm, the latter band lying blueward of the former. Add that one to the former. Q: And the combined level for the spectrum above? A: 36.7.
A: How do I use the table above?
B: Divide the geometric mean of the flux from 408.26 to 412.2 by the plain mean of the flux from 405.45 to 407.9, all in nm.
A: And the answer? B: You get 0.884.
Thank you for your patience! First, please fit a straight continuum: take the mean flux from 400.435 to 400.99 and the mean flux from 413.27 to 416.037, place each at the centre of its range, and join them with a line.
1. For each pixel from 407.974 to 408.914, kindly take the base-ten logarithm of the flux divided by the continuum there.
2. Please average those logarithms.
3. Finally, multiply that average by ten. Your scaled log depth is 0.21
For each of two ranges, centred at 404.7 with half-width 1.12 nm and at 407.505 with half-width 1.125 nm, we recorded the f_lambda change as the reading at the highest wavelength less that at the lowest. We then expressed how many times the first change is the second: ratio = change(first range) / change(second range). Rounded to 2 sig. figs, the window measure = -1.3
